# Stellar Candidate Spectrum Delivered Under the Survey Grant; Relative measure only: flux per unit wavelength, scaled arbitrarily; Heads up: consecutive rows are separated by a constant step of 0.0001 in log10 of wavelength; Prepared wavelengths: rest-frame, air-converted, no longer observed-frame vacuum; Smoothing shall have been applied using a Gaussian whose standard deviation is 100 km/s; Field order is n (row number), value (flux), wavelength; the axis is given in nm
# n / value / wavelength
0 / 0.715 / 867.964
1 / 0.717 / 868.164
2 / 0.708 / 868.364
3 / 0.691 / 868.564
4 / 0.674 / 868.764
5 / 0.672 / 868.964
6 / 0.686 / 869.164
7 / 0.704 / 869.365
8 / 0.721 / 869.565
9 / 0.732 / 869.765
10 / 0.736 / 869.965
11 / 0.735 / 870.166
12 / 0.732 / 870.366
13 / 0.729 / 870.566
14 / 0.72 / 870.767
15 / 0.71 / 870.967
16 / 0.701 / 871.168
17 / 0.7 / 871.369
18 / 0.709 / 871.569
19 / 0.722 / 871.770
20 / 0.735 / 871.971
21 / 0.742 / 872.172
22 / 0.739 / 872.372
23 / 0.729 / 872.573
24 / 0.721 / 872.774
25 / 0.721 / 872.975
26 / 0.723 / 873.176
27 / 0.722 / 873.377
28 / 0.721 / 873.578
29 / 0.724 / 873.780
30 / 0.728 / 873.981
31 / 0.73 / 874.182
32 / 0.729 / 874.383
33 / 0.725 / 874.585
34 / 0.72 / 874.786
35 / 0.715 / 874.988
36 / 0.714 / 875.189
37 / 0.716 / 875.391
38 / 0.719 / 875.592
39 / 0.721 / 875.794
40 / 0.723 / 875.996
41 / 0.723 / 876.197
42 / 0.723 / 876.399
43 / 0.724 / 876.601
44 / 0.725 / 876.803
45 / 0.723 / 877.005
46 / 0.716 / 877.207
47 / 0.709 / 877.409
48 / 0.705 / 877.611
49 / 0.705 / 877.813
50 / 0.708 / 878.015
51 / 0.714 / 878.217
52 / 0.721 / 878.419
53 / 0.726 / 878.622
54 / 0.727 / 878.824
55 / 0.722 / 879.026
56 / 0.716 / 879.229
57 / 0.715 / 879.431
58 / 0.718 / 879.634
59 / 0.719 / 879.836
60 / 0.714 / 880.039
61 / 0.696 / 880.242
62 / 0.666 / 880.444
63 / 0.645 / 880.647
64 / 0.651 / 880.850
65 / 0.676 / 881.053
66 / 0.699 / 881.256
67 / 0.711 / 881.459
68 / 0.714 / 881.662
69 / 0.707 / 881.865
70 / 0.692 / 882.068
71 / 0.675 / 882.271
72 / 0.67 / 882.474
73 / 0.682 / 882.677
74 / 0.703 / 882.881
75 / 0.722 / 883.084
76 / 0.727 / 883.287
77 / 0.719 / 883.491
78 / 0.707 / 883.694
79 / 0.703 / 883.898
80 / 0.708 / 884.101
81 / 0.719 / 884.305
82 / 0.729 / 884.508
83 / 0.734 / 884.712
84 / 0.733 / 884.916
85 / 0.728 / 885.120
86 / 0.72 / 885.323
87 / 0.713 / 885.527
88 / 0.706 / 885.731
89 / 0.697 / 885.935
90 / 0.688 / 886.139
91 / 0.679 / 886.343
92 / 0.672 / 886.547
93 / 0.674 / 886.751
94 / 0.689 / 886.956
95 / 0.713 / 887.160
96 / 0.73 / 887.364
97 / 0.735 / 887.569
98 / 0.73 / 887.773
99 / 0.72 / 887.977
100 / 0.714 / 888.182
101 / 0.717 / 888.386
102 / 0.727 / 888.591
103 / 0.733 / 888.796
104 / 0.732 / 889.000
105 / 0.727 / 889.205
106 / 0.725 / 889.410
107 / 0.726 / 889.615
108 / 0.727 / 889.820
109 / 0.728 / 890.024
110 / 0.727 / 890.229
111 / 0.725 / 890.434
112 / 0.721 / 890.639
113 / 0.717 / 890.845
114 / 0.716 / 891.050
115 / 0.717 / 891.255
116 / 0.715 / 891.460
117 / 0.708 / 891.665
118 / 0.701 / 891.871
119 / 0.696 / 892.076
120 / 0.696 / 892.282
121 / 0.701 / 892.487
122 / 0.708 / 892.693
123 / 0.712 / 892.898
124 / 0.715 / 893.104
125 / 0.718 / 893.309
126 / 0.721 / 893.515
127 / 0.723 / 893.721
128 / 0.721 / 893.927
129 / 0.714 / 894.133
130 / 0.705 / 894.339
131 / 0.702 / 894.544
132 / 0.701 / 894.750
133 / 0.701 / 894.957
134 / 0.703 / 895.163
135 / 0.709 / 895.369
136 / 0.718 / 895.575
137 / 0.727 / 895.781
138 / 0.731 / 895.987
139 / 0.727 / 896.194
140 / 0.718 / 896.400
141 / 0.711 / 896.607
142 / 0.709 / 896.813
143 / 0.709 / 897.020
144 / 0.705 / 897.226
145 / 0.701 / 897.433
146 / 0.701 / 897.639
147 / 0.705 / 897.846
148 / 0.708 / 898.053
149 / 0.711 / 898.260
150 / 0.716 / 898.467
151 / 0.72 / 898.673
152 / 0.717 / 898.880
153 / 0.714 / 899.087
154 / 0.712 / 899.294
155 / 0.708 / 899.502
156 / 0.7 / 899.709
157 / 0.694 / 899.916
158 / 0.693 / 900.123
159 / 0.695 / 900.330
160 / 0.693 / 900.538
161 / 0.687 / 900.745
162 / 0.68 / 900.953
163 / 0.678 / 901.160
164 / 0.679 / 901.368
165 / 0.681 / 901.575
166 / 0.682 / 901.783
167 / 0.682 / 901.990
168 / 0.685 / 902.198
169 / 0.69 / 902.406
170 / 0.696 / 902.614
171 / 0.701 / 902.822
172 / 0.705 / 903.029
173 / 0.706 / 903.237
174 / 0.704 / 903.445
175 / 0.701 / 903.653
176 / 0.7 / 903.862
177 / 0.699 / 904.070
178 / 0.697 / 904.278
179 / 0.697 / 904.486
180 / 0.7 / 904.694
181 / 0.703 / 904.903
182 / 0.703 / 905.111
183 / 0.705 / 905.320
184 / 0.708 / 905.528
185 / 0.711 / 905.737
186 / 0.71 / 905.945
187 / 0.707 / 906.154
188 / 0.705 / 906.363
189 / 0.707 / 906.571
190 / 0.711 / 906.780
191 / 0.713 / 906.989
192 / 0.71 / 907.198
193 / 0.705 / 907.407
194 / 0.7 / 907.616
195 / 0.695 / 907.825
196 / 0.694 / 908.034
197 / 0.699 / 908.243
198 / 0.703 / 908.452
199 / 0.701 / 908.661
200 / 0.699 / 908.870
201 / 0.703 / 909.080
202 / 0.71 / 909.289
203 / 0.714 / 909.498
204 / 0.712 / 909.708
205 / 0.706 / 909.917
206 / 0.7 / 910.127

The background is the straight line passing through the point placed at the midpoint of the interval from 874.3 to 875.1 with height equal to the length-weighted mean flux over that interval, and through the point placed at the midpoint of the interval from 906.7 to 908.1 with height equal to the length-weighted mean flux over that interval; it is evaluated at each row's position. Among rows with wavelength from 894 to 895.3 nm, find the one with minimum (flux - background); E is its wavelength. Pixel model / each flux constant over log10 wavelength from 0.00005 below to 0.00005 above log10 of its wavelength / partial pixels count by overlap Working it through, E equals 894.750 nm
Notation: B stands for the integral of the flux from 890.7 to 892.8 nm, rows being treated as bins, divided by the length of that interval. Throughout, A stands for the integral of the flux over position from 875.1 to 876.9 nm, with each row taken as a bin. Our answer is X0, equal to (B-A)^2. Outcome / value 0.3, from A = 1.3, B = 0.708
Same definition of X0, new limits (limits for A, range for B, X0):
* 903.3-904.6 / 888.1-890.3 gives 0.0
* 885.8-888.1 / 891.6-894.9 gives 0.8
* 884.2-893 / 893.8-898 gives 31.1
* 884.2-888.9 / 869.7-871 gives 6.9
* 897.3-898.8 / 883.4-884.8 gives 0.1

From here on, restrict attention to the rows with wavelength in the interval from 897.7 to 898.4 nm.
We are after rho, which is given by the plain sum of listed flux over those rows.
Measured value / 2.1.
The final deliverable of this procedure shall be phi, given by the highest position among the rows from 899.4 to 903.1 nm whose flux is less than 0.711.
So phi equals 903.029 nm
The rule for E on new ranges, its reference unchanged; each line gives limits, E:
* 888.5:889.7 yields 889.410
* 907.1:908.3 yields 908.034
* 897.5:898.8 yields 897.639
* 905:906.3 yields 905.111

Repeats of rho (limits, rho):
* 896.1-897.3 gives 4.3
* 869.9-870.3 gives 1.5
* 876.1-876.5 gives 1.4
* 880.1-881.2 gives 3.3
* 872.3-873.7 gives 5.1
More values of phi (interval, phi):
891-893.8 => 892.693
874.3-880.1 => 878.015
